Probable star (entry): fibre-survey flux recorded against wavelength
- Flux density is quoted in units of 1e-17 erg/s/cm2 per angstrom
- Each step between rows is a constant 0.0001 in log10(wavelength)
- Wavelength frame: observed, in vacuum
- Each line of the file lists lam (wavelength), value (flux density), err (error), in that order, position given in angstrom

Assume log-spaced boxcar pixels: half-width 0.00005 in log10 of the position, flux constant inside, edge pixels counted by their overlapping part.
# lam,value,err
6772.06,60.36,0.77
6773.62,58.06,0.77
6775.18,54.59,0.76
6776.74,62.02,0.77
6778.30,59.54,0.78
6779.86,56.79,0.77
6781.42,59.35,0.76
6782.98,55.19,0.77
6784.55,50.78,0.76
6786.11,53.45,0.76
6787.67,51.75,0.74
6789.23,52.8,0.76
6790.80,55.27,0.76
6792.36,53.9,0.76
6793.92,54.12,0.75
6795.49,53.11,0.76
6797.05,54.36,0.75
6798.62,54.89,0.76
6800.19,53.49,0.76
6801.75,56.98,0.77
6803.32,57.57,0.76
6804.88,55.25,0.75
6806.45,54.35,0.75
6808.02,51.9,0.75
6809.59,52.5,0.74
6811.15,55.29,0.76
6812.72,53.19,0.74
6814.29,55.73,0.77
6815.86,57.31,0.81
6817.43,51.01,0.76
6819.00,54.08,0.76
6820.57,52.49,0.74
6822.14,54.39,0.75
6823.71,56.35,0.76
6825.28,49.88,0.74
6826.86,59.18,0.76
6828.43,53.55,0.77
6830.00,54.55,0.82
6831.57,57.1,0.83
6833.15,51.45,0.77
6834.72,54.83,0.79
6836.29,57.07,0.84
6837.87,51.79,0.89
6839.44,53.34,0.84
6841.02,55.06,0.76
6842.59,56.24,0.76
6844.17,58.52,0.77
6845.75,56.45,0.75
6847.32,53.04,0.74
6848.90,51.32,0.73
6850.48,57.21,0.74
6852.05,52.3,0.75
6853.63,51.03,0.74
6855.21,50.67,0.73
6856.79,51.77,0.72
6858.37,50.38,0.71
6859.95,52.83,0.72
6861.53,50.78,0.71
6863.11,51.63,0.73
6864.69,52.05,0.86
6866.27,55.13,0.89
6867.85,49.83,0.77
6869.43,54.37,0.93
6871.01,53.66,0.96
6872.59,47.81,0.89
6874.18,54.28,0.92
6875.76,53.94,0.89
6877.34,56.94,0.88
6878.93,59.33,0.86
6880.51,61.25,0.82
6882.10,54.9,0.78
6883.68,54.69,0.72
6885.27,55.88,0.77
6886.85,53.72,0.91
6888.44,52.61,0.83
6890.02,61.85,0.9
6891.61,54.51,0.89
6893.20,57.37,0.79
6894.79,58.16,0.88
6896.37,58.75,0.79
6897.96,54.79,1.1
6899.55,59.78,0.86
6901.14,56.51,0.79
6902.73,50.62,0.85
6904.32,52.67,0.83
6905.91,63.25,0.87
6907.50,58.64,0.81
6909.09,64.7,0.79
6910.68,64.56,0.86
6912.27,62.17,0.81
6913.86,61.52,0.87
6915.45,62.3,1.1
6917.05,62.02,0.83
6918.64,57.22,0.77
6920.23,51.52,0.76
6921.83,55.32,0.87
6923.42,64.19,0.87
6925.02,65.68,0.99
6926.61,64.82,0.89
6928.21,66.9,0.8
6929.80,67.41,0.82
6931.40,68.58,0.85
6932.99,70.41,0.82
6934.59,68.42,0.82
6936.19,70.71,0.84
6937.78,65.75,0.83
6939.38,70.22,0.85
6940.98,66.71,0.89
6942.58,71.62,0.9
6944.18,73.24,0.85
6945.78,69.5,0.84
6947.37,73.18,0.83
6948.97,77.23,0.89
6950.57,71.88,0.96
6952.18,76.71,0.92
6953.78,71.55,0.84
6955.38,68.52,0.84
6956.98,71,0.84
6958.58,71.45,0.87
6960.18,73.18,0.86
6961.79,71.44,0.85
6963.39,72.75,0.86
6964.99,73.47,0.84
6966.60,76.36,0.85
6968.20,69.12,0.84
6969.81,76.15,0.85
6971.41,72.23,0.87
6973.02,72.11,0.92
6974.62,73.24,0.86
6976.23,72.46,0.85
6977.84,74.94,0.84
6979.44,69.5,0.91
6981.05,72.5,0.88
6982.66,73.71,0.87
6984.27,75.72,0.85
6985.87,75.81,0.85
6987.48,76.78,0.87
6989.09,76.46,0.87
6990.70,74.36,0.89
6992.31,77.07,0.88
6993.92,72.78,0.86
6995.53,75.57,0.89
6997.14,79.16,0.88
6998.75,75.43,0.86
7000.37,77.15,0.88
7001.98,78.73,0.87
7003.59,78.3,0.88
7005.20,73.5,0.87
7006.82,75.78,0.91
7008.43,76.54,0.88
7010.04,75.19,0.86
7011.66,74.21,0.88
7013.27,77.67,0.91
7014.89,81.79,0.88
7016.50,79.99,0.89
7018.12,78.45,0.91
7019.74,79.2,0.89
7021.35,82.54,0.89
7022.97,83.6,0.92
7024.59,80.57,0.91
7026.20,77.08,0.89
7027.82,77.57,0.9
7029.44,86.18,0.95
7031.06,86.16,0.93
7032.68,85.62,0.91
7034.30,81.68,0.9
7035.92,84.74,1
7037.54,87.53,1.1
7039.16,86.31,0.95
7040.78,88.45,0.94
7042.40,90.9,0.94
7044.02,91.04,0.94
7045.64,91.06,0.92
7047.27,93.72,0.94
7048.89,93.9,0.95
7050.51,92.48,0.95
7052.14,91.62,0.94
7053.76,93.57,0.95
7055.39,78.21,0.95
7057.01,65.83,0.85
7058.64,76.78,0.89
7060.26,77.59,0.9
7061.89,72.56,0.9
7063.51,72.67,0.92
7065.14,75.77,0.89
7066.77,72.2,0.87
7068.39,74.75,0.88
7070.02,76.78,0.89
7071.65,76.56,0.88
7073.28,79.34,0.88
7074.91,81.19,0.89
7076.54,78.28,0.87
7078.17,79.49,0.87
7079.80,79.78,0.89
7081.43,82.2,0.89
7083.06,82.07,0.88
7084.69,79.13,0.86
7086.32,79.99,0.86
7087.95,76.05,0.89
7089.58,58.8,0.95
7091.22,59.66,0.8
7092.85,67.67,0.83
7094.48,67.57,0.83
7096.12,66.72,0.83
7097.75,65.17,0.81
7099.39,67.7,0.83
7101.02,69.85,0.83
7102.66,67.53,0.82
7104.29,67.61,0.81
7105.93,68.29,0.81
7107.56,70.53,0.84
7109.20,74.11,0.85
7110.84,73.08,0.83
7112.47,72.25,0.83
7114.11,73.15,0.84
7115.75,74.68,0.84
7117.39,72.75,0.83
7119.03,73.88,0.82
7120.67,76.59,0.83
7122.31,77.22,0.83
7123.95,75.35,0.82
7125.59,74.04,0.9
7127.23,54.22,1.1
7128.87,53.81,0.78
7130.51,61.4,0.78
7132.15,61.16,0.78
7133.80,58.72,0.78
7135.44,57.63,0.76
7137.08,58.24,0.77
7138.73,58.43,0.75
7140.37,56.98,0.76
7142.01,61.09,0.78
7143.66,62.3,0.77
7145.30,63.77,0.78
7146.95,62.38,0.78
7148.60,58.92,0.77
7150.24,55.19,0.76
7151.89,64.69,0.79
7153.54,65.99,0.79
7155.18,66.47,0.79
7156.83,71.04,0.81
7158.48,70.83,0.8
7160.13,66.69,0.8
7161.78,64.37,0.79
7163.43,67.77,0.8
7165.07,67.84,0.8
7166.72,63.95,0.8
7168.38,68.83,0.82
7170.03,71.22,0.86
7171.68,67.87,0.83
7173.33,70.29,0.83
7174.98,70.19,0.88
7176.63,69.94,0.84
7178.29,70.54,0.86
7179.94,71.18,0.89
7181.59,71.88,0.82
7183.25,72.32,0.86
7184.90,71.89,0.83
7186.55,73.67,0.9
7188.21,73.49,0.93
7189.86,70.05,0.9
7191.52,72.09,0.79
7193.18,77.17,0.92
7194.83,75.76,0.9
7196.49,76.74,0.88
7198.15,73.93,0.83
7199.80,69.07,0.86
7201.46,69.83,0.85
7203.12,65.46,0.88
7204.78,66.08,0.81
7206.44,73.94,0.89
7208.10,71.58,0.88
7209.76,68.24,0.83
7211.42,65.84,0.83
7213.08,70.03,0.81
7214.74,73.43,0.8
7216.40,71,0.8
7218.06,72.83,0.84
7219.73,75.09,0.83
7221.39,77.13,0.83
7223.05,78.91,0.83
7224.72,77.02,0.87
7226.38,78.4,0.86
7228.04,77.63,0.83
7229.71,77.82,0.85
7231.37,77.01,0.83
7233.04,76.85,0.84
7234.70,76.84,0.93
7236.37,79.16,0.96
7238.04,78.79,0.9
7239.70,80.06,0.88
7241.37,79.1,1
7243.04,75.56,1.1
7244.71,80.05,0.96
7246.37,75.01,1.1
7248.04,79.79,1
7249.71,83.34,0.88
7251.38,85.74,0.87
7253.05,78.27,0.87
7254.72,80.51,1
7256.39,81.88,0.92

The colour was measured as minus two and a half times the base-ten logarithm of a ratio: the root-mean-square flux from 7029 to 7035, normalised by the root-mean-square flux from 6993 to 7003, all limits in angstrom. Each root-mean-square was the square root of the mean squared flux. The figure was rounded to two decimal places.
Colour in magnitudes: -0.11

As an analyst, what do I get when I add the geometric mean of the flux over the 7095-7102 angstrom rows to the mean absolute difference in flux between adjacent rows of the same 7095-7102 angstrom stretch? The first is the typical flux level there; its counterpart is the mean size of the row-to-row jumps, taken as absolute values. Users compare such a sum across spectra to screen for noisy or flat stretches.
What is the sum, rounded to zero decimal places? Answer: 69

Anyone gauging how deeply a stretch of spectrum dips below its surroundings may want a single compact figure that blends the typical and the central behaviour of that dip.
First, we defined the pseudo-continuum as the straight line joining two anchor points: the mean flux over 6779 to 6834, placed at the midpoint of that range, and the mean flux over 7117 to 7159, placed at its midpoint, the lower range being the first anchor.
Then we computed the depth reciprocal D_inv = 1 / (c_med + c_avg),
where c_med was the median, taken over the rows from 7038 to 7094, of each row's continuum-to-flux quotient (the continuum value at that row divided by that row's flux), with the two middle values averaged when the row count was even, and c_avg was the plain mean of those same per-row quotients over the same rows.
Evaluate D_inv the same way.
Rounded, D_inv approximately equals 0.63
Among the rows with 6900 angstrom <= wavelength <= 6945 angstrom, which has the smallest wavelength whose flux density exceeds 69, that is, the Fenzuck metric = 6932.99 angstrom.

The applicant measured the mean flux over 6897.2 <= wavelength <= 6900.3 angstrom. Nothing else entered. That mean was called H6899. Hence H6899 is 57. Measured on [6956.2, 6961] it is 72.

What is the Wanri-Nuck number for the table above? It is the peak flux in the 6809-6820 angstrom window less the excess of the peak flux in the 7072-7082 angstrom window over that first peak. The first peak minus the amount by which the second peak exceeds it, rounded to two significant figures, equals 32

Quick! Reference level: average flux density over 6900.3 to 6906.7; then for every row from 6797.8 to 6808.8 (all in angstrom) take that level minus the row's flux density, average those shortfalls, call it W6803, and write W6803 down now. 1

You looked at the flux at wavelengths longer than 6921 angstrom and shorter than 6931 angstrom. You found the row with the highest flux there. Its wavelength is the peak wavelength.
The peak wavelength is 6929.80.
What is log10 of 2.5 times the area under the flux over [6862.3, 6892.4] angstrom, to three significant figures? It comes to 3.61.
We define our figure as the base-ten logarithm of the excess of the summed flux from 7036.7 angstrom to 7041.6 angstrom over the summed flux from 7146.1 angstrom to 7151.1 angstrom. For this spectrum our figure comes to 1.9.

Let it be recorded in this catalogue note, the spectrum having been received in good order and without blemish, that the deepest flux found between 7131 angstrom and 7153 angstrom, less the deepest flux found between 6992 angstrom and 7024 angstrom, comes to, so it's -18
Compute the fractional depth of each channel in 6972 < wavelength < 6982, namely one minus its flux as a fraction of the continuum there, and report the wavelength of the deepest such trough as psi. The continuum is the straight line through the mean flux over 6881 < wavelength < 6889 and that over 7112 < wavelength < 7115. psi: 6979.44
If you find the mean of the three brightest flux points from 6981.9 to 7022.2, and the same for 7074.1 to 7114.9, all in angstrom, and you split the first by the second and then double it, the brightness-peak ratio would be 2.0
